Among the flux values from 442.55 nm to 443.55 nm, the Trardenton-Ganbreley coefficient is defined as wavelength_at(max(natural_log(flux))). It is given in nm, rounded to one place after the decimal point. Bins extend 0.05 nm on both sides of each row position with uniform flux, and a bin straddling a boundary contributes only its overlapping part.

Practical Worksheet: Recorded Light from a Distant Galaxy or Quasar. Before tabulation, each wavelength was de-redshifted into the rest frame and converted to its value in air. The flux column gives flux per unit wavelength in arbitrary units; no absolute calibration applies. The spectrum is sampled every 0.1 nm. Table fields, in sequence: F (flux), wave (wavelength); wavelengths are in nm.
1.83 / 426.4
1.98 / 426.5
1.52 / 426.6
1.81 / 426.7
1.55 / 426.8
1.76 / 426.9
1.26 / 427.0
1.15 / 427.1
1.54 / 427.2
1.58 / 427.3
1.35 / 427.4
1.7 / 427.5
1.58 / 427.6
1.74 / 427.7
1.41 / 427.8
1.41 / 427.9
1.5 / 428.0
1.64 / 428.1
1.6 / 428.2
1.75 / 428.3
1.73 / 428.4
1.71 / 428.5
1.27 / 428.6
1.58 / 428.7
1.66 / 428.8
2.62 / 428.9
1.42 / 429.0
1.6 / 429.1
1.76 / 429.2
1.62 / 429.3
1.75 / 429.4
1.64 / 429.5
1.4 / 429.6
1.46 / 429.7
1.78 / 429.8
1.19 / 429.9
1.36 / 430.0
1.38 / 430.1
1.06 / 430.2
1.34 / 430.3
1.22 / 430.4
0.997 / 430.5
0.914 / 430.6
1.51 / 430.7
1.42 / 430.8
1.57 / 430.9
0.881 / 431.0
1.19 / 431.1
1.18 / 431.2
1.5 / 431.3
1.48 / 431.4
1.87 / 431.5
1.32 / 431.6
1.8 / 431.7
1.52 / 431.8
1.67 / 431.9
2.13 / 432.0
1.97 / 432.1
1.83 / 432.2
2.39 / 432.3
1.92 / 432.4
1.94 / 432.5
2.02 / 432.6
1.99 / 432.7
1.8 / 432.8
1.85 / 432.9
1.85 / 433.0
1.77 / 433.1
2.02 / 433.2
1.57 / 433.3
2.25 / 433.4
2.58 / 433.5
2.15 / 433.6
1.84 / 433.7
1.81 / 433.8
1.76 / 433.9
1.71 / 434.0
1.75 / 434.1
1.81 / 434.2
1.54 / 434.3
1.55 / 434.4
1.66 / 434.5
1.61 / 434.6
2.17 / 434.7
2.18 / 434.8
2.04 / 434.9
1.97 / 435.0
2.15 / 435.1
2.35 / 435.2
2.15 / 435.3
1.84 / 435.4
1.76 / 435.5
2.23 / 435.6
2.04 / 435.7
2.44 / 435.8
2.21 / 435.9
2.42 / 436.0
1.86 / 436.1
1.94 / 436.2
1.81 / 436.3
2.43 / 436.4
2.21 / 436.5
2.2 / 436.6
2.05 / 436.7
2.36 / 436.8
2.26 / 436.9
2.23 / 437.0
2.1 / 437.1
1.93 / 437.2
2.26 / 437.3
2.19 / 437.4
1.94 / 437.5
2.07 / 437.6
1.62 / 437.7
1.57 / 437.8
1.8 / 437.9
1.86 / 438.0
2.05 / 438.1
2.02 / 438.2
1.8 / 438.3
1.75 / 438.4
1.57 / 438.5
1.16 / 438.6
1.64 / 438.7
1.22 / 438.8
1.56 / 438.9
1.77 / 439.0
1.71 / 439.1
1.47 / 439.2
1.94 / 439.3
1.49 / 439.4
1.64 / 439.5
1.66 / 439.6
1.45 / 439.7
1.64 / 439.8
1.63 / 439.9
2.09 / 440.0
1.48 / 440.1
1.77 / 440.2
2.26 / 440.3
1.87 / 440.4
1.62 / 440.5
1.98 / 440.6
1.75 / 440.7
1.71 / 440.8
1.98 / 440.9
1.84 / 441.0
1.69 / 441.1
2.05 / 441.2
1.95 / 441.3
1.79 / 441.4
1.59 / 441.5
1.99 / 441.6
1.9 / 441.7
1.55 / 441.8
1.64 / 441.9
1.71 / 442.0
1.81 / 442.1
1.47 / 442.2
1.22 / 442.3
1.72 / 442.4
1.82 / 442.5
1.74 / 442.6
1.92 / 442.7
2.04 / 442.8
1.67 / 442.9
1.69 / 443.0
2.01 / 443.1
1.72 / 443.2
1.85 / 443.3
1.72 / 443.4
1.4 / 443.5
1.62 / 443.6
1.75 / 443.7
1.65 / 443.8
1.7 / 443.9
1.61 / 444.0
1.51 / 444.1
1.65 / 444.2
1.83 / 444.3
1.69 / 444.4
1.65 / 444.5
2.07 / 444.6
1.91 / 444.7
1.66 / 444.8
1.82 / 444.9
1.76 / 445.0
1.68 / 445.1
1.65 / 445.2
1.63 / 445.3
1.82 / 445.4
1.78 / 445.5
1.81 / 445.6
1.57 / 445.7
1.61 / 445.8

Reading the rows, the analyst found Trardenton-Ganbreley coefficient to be 442.8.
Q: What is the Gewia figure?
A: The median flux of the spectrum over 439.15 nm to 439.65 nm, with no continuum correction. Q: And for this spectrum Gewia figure 1.64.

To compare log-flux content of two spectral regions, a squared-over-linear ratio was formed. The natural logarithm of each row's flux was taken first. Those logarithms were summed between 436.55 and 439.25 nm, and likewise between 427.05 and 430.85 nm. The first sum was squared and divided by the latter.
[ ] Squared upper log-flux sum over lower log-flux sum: 18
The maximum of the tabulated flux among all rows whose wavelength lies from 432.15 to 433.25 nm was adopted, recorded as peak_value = 2.39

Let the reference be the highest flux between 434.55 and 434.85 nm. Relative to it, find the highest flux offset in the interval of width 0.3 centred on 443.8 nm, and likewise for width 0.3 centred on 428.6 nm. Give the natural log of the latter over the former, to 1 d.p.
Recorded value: 0.1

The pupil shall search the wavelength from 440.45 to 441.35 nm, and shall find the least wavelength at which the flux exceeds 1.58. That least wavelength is 440.5 nm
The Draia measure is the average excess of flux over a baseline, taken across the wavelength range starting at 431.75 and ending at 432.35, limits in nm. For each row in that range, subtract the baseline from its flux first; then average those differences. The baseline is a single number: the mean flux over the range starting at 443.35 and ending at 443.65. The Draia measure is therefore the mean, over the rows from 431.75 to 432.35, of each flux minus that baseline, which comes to 0.338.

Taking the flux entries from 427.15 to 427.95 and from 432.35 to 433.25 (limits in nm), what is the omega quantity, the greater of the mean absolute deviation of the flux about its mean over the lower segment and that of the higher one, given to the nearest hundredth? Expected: 0.11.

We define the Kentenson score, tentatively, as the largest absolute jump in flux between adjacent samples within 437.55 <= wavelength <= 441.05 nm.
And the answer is 0.61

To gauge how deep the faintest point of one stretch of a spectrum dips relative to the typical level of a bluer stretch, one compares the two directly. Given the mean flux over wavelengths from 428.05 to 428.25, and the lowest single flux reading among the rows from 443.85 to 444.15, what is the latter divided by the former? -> 0.93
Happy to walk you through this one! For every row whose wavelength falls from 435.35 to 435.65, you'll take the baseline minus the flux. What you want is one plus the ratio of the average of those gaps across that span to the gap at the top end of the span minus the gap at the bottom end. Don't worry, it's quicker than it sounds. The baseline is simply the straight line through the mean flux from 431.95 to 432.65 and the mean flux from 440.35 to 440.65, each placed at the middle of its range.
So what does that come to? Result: 1.0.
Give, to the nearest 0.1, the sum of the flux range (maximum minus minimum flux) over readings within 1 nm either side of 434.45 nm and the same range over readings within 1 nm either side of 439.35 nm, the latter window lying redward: 2.1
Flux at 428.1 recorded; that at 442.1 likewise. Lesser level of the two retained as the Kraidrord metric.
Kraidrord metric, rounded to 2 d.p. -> 1.64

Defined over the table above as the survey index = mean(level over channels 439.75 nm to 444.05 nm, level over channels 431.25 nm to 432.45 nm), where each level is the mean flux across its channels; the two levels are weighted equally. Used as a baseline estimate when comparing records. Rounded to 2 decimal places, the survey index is 1.77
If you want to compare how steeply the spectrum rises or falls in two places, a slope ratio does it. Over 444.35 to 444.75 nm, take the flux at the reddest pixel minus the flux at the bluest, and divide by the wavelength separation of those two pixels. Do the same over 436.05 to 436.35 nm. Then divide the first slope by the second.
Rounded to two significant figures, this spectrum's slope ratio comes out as -2.9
